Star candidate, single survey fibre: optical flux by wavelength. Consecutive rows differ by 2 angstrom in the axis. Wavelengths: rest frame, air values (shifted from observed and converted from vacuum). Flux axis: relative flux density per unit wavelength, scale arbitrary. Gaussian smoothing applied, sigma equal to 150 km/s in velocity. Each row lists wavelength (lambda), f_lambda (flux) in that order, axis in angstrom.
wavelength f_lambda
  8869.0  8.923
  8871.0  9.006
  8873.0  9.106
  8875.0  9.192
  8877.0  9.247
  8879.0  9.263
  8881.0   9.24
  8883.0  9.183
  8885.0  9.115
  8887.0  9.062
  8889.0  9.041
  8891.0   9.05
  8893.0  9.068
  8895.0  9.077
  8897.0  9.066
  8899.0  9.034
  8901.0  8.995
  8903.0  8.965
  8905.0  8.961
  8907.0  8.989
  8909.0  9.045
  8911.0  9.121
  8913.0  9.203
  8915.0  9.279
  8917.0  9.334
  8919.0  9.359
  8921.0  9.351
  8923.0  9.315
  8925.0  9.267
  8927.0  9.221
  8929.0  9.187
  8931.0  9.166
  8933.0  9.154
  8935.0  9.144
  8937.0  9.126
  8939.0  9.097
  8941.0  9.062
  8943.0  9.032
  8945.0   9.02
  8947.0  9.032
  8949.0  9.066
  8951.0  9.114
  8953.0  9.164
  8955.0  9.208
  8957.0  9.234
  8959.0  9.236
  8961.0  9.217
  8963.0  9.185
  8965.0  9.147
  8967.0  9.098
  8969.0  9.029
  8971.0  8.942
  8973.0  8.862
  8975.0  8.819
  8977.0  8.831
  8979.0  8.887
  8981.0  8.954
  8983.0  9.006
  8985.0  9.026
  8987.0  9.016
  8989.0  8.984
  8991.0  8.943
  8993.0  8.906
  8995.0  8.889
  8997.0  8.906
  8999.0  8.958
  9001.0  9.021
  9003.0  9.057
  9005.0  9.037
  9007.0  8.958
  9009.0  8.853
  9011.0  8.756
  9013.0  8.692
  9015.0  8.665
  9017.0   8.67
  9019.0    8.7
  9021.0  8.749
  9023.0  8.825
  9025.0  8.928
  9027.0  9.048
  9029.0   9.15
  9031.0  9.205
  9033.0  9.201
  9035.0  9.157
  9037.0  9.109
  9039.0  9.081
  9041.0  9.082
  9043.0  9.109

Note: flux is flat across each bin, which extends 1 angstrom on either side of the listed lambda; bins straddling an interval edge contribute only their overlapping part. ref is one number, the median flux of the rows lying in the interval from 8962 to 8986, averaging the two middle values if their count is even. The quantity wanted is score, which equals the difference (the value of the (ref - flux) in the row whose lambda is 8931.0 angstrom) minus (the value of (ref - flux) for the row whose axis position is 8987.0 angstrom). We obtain -0.15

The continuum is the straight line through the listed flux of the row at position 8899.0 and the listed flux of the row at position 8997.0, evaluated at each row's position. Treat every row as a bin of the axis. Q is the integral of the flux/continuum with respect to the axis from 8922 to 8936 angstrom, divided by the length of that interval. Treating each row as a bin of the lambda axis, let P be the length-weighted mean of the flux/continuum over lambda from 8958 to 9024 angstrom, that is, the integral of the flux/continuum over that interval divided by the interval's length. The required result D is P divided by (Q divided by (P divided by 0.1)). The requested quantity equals 9.81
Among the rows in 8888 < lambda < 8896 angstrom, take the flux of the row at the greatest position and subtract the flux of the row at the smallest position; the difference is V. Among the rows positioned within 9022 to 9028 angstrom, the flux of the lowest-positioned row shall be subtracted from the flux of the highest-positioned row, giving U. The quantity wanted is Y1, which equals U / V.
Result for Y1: 6.2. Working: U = 0.22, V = 0.04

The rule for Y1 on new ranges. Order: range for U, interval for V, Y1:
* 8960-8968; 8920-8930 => 0.7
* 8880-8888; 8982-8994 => 1.8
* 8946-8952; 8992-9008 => 1.6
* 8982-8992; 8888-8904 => 0.8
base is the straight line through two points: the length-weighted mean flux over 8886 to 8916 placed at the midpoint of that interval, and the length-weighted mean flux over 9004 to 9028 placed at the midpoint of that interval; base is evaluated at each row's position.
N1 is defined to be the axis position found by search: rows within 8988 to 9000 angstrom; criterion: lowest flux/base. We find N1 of 8995.0 angstrom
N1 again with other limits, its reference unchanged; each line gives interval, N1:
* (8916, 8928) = 8927.0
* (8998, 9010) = 9009.0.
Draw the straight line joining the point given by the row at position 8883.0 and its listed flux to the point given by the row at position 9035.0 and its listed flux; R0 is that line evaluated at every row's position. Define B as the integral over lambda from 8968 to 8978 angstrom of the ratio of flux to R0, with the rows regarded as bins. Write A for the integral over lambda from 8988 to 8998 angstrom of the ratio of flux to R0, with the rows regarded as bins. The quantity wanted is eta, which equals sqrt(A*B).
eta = 9.7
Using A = 9.7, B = 9.7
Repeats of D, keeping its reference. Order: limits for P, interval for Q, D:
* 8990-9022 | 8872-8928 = 9.80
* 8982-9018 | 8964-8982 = 10.00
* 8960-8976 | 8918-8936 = 9.94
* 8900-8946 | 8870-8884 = 10.20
